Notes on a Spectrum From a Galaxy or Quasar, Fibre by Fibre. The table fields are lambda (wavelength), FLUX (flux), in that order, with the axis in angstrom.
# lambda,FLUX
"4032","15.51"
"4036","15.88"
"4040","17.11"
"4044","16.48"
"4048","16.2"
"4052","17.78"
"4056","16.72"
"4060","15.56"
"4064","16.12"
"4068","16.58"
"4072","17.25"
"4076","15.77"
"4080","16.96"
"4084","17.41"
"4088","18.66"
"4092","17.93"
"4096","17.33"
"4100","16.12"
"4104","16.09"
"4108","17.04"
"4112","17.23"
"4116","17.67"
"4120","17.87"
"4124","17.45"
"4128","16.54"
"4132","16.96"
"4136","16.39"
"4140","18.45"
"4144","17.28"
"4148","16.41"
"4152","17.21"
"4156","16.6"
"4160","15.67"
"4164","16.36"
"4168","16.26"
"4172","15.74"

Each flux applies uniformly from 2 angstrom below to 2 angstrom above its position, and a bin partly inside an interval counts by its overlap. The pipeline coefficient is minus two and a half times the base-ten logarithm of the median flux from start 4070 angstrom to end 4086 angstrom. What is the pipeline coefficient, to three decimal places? -3.083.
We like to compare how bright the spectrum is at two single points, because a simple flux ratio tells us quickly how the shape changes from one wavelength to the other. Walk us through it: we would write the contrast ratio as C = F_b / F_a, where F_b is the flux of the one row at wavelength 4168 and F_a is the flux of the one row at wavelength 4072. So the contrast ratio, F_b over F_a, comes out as 0.94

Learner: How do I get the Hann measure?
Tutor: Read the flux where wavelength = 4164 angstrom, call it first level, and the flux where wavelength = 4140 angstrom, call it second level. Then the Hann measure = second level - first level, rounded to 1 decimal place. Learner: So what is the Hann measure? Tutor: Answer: 2.1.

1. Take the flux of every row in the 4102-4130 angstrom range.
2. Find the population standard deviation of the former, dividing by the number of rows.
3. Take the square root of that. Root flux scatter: 0.76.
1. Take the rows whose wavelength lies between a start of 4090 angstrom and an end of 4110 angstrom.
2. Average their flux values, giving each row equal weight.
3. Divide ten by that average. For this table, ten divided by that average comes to 0.592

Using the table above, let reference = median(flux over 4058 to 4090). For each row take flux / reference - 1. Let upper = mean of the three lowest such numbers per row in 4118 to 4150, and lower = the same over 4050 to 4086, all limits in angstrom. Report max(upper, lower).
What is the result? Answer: -0.0193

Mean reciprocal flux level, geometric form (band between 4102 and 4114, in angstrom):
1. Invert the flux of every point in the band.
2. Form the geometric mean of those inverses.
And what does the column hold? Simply 0.0596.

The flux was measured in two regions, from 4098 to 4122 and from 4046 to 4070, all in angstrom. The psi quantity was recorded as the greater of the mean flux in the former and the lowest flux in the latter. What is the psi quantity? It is 17.0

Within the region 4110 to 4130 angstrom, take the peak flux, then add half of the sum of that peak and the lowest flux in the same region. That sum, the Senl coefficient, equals 35.1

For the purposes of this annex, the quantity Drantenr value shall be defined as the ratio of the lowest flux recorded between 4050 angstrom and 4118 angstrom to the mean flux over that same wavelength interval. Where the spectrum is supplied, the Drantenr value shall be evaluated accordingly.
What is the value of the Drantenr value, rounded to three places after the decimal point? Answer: 0.918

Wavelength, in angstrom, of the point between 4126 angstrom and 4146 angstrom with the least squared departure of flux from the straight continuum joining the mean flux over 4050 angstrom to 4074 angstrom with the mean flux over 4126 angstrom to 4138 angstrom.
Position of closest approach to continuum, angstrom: 4128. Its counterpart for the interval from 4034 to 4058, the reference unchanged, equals 4056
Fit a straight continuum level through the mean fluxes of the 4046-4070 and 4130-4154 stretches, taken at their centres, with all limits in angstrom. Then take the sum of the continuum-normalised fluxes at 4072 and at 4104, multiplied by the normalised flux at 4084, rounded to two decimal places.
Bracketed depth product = 2.08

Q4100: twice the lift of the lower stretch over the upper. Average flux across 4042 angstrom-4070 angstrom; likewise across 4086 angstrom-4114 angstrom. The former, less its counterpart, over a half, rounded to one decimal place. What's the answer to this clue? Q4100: -1.4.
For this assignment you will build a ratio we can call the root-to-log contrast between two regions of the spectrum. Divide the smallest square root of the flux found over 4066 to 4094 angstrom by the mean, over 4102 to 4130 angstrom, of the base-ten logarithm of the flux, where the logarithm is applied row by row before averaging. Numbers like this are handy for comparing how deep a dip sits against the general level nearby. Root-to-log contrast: 3.22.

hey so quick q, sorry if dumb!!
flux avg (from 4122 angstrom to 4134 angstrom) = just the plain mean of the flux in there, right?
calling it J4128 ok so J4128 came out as 17.0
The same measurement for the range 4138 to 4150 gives 17.4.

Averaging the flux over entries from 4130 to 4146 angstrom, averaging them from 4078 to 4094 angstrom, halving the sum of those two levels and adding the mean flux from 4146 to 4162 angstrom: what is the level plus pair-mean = 34.0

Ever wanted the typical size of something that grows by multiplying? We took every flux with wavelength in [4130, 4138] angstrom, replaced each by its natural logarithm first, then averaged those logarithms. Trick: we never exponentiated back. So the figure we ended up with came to 2.81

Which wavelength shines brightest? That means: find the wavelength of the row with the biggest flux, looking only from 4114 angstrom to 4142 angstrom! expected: 4140 angstrom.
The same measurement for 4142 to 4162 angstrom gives 4144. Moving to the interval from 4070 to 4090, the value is 4088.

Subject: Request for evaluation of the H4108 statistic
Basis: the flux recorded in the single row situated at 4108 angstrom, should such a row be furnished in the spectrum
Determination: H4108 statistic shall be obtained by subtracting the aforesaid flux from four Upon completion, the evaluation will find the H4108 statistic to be -13.0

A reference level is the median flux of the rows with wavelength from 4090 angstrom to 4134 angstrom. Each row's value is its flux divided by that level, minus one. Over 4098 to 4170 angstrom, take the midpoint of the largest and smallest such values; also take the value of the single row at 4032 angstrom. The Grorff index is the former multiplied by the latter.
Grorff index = 0.0010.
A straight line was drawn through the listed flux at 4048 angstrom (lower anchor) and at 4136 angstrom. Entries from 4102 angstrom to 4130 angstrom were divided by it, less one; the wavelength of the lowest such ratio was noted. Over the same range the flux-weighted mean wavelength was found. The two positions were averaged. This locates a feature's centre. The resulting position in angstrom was 4110.0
